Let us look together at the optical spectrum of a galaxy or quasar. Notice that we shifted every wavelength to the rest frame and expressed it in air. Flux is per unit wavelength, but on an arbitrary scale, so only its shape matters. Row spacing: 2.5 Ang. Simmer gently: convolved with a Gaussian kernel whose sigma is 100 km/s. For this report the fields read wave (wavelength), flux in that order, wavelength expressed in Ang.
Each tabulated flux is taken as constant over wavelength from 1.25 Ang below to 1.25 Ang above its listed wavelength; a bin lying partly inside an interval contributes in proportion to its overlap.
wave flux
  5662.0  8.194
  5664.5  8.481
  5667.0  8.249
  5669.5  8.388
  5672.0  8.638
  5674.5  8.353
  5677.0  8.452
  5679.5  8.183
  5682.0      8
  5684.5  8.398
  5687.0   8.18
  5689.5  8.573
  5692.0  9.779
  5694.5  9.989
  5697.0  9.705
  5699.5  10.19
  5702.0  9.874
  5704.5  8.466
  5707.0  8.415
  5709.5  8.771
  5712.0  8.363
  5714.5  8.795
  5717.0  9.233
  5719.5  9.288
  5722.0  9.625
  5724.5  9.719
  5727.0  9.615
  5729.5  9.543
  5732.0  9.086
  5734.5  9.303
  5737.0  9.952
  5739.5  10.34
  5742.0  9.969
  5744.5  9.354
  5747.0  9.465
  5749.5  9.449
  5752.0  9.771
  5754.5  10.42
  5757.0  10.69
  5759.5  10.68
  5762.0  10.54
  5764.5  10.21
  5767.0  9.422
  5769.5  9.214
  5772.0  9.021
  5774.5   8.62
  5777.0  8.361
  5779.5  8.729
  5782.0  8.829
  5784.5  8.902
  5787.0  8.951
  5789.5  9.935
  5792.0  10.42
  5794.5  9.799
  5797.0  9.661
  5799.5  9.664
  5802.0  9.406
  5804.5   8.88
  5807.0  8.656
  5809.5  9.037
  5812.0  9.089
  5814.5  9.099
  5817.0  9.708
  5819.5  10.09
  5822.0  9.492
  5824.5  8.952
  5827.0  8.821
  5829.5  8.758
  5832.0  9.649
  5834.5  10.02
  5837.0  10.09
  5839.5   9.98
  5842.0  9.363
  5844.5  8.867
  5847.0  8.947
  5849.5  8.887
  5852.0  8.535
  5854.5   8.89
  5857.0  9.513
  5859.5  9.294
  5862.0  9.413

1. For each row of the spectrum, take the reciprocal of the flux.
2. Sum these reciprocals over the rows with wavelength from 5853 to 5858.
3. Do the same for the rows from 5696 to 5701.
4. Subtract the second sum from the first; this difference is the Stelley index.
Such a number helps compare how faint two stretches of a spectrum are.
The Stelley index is 0.016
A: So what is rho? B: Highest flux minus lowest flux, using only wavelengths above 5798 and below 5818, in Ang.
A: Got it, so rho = 1.05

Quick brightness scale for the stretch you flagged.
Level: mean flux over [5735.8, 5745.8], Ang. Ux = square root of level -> 3.147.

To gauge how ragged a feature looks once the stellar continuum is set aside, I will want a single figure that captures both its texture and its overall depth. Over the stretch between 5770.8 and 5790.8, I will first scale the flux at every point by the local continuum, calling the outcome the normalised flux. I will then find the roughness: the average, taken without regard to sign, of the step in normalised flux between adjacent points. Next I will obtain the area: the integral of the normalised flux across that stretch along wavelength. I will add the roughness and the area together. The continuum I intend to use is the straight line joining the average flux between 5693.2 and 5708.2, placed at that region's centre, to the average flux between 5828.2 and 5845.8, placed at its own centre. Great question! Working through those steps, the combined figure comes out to 18.8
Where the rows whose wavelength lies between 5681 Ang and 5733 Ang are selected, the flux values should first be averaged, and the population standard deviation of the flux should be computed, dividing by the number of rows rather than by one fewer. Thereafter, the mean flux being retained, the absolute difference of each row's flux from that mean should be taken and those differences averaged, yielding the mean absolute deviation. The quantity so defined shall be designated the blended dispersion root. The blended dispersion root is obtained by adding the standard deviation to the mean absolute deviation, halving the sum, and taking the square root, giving 0.79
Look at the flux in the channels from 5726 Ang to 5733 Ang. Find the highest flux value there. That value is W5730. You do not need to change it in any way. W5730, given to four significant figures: 9.615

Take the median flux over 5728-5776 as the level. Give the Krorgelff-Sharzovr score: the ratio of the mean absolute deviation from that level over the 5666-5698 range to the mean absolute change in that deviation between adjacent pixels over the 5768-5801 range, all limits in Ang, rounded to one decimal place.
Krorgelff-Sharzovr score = 4.1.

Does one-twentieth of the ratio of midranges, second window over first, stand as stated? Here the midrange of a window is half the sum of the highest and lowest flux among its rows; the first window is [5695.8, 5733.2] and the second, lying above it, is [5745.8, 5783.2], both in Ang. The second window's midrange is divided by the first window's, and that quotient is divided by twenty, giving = 0.0513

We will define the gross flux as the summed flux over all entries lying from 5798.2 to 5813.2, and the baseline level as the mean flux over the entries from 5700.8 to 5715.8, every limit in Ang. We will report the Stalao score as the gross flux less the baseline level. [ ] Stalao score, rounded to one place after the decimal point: 46.0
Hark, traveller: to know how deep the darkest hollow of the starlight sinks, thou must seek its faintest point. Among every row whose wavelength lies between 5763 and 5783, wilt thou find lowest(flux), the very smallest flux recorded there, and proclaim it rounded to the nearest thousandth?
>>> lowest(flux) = 8.361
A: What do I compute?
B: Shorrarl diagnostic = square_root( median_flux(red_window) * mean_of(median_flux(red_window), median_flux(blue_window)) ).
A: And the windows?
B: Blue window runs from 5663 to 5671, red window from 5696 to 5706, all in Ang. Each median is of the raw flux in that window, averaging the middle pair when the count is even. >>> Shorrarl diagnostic 9.43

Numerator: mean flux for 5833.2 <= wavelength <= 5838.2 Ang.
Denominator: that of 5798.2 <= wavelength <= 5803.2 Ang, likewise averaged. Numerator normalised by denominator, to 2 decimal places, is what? 1.05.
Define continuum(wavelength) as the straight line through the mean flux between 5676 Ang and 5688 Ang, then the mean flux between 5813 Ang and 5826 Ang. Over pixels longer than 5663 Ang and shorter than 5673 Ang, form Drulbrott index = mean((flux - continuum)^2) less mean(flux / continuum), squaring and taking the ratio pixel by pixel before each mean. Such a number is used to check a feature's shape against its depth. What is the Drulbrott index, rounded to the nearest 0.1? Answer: -0.9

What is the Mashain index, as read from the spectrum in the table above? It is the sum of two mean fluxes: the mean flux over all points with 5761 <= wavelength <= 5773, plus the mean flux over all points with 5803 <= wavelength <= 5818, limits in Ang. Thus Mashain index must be 18.8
